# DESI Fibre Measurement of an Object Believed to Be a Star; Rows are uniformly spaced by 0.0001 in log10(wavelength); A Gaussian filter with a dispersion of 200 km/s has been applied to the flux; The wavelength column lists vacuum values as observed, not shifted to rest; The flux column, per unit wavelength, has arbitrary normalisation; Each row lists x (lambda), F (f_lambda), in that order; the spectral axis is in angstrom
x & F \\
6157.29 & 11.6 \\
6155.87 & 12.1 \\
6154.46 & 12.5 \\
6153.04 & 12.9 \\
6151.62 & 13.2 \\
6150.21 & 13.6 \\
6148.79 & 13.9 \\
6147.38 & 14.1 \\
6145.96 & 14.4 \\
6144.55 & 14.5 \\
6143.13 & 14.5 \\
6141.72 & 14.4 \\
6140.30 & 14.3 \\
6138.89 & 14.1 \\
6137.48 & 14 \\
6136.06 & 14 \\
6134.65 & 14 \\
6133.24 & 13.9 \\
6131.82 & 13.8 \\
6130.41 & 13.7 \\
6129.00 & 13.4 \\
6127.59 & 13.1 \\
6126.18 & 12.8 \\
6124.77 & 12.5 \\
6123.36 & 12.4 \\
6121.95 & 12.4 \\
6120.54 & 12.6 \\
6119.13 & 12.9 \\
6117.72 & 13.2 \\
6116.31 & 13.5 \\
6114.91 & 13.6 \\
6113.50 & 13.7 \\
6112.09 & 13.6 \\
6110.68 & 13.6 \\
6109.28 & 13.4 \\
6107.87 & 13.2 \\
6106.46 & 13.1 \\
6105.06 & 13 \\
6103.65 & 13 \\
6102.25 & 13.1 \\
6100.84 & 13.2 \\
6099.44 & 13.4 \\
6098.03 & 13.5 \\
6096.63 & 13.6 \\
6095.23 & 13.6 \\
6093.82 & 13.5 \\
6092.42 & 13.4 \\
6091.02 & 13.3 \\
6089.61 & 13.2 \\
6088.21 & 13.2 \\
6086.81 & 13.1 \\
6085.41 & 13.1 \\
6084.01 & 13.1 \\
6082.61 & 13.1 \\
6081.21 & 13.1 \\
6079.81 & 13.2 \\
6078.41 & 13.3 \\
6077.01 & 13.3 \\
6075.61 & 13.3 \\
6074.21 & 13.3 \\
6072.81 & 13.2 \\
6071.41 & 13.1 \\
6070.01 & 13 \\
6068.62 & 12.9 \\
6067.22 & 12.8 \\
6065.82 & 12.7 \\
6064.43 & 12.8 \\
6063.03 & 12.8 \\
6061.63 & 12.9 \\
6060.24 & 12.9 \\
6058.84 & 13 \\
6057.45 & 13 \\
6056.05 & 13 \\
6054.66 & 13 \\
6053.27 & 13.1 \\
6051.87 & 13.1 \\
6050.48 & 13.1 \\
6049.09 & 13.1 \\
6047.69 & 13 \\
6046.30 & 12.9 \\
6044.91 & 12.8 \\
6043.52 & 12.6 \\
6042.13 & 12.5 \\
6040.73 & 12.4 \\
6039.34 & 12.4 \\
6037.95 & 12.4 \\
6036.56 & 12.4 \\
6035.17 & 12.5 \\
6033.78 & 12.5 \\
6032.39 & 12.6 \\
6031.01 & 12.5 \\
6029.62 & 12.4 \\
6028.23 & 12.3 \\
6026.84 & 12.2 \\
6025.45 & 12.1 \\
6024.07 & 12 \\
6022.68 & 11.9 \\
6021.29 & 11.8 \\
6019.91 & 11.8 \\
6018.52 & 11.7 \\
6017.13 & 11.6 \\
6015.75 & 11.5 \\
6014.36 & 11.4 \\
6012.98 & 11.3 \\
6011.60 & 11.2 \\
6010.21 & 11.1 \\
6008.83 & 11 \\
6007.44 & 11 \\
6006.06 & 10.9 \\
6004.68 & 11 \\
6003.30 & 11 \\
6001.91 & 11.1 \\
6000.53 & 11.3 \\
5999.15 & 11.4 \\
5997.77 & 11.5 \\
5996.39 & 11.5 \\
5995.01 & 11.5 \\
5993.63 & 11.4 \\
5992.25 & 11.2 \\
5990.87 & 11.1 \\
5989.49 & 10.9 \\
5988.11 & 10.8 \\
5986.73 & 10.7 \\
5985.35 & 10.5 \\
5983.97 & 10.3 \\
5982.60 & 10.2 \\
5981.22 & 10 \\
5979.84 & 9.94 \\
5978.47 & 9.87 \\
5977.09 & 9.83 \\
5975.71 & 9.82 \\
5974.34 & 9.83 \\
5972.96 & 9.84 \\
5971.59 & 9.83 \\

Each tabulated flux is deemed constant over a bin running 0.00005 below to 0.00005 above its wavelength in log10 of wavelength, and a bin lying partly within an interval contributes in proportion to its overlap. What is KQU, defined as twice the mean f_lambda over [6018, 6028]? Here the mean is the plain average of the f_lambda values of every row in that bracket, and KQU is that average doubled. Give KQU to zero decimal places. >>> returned 24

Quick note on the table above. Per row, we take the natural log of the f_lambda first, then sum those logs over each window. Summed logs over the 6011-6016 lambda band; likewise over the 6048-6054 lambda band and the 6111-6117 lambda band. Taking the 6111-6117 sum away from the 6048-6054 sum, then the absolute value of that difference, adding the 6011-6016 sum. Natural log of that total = 2.29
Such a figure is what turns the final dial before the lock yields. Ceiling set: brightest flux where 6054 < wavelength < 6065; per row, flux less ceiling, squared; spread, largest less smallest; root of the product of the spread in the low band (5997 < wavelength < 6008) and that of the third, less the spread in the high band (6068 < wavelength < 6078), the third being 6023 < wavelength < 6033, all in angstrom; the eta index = 1.26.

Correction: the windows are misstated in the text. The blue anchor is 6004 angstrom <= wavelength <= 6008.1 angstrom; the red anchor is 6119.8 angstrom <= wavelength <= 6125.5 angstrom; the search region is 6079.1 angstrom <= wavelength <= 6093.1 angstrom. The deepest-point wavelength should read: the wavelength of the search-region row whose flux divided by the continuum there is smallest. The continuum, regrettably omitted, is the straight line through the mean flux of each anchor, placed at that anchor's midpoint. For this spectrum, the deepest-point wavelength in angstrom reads 6086.81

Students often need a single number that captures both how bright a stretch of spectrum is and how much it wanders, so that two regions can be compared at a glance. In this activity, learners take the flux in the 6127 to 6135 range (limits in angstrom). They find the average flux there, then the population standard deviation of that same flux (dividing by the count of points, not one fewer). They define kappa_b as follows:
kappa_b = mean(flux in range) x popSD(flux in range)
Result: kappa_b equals 4.2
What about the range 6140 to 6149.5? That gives 3.0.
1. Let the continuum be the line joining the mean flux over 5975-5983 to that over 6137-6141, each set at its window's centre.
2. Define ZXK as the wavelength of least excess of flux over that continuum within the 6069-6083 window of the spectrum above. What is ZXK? 6082.61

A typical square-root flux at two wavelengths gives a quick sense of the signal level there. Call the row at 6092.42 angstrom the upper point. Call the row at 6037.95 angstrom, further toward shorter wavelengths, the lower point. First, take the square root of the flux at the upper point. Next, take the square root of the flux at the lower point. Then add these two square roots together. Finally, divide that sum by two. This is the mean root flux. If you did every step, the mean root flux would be 3.59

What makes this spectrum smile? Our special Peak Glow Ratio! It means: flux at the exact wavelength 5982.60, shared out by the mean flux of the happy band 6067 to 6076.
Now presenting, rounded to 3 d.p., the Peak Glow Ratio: 0.779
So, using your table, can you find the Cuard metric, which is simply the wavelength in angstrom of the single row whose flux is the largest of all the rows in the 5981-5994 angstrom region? 5993.63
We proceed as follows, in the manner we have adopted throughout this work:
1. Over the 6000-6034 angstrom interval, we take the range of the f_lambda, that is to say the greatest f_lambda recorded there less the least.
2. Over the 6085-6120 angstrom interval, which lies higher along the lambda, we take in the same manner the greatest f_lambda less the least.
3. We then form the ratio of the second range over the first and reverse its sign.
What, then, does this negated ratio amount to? -0.47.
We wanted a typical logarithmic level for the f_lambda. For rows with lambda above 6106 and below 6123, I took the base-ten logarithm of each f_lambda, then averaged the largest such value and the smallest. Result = 1.12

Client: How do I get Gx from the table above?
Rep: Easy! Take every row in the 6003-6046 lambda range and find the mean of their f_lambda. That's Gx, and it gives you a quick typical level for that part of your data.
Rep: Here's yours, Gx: 11.9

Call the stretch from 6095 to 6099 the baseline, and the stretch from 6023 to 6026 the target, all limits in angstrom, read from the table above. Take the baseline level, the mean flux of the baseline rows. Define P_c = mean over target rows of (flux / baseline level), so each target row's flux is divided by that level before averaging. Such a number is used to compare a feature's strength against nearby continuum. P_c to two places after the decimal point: 0.89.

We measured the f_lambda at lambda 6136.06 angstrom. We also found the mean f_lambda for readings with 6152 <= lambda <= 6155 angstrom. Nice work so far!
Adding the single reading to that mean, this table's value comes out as 26.7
